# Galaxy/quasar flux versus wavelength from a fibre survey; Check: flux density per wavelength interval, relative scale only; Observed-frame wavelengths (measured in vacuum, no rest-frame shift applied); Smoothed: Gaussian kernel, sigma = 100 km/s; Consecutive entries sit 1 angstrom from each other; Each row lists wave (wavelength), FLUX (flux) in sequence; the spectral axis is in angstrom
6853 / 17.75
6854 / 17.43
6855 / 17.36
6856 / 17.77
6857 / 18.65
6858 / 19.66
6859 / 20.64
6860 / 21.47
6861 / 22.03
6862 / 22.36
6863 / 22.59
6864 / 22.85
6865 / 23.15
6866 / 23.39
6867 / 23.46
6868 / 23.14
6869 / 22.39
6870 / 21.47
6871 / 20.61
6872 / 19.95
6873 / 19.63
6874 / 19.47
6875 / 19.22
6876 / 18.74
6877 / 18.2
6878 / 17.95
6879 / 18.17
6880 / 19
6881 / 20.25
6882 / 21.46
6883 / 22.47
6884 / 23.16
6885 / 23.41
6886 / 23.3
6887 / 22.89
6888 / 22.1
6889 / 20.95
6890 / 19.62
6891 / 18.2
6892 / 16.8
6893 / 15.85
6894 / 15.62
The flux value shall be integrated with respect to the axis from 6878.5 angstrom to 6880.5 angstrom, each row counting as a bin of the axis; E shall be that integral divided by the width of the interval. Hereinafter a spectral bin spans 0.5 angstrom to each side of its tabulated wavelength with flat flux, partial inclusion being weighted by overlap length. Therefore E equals 18.6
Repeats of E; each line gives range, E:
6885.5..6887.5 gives 23.1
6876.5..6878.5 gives 18.1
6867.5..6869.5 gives 22.8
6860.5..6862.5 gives 22.2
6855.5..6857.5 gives 18.2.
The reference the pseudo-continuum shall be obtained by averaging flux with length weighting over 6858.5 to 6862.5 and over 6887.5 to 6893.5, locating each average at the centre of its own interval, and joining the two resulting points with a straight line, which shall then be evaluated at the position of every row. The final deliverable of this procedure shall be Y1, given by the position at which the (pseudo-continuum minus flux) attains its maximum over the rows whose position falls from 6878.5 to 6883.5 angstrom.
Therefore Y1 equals 6879 angstrom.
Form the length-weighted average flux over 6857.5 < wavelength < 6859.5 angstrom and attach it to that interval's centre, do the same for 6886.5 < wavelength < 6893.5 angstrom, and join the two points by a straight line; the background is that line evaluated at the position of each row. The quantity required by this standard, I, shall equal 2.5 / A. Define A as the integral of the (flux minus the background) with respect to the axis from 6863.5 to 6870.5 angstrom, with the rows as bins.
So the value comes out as 0.12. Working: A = 20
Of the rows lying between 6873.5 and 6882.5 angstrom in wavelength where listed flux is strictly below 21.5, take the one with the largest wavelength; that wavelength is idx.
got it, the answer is 6882 angstrom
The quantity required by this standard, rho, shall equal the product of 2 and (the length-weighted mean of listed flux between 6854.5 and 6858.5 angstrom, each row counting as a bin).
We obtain 37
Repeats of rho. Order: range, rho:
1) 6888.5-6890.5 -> 41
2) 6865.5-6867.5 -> 47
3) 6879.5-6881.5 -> 39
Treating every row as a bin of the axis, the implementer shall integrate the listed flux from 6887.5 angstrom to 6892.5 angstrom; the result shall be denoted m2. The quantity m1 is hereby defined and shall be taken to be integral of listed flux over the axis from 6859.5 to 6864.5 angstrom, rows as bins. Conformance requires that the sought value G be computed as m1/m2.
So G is 1.14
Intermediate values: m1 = 111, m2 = 98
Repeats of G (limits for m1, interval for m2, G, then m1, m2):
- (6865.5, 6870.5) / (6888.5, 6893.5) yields 1.25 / 114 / 91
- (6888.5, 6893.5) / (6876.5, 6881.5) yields 0.98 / 91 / 94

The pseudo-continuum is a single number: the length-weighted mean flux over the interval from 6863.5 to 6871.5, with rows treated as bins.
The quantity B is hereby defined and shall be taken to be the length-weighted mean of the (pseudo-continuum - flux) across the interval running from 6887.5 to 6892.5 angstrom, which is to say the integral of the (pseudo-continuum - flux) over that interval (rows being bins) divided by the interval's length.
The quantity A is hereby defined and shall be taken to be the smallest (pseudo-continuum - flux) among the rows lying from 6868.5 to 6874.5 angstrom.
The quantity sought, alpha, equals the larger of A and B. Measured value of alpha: 3.0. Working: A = 0.2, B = 3.0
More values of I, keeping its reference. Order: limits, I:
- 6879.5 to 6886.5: 0.16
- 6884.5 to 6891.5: 0.18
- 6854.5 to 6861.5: -0.71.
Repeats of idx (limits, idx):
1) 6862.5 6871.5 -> 6871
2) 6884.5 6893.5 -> 6893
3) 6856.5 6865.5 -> 6860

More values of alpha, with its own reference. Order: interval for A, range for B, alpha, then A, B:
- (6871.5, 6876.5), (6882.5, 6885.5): 2.6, 2.6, -0.5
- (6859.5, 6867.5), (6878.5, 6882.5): 2.8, -0.9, 2.8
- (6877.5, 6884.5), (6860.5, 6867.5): -0.3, -0.6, -0.3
